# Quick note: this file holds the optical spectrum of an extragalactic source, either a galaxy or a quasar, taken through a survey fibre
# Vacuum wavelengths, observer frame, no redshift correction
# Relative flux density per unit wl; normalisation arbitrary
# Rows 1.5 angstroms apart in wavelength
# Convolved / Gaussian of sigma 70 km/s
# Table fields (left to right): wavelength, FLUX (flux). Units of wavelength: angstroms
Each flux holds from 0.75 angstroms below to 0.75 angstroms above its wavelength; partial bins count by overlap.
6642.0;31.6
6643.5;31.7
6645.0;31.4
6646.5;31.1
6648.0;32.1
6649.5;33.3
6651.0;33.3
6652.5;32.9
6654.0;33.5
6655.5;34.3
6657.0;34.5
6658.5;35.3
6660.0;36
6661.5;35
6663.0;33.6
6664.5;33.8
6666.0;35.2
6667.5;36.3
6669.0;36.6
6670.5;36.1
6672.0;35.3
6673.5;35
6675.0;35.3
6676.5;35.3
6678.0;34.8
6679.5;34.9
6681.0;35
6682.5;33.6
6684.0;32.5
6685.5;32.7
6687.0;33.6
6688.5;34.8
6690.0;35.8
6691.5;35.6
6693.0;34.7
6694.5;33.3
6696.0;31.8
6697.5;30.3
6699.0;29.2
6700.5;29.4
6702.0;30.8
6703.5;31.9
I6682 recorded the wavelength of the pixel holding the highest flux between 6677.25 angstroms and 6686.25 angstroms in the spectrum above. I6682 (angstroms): 6681.0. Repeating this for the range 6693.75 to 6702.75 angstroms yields 6694.5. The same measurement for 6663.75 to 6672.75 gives 6669.0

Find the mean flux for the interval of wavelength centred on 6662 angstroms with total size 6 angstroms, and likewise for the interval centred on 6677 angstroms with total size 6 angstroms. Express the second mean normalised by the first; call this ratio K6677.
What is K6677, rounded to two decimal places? 1.01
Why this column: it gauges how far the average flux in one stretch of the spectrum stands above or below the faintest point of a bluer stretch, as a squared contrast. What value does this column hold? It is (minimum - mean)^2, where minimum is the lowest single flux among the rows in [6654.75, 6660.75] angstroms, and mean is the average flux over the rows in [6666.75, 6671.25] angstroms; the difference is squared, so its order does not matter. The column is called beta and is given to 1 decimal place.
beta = 4.1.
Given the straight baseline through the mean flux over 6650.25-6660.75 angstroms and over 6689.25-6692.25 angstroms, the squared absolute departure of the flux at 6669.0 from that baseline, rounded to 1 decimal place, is 3.2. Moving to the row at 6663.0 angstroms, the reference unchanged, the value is 0.9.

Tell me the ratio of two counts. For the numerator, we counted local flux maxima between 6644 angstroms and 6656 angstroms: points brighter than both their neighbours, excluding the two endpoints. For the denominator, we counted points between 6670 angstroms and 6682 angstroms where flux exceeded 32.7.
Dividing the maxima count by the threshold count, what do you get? 0.00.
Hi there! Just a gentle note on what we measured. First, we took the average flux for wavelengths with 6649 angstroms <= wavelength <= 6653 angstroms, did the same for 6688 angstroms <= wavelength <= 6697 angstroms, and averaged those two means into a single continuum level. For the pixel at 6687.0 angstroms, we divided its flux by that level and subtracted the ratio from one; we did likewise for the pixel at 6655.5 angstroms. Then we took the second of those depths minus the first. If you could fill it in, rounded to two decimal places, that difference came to -0.02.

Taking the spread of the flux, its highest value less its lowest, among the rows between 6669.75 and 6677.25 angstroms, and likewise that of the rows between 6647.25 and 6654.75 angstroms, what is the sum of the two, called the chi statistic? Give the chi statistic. 2.50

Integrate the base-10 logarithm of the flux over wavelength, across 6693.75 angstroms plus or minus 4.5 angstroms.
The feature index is 14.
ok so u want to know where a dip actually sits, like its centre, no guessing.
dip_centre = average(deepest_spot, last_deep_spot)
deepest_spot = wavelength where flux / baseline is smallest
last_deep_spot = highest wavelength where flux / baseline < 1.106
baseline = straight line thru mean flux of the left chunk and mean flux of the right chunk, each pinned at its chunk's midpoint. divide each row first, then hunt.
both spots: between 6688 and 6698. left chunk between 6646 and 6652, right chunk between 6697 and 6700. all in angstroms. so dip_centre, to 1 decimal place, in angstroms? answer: 6697.5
